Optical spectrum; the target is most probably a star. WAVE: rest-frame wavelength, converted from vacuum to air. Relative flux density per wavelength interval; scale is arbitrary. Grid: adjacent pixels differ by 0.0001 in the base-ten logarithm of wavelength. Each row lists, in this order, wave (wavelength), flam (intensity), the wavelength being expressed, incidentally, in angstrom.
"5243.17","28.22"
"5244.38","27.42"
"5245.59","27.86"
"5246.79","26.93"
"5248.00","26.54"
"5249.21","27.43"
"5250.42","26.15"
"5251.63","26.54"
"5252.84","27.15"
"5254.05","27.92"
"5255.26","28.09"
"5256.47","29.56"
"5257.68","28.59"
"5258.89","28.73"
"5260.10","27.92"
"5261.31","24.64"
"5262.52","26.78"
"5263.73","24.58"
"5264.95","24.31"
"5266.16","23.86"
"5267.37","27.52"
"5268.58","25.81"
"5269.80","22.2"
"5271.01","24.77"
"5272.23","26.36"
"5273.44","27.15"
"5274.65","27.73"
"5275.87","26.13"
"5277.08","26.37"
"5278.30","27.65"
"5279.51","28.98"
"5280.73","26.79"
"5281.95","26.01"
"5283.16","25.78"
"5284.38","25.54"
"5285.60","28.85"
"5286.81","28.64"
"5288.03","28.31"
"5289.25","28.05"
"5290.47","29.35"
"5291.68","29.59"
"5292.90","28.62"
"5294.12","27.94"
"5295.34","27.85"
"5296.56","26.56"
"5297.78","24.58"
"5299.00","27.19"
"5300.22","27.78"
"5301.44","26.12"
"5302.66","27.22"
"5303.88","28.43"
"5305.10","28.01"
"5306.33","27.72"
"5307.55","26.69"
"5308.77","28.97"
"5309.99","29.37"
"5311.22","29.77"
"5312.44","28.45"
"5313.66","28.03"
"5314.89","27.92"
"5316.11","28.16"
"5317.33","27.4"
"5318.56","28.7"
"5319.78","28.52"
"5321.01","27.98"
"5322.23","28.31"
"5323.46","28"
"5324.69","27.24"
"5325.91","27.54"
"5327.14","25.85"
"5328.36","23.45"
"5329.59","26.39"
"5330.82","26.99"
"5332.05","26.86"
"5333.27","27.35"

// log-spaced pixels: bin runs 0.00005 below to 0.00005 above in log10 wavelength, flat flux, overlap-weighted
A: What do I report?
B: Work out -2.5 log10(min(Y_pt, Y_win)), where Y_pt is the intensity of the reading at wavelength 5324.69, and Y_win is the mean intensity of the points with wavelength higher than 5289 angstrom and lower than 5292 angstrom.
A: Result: -3.59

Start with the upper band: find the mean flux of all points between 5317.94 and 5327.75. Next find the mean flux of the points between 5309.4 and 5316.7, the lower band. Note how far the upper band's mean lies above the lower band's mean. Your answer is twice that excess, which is -1.7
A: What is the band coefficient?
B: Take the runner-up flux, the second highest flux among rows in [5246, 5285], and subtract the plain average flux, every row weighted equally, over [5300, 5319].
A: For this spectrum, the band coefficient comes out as 0.9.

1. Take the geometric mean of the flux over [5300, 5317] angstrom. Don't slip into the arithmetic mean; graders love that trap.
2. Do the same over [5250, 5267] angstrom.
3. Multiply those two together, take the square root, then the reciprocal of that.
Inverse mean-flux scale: 0.0365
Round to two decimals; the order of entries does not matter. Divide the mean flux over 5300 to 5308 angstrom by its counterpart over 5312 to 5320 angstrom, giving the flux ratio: 0.97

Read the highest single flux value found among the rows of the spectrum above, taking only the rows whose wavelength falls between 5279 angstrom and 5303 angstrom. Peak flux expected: 29.59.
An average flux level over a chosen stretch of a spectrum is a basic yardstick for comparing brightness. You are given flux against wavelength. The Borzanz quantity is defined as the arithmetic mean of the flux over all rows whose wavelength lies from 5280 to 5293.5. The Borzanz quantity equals 27.78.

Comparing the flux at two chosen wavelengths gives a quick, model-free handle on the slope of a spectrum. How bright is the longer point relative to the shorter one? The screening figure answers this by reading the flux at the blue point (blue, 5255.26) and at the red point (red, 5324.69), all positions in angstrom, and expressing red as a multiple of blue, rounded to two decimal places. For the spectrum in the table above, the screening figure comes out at 0.97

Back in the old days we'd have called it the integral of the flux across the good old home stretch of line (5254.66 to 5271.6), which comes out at 445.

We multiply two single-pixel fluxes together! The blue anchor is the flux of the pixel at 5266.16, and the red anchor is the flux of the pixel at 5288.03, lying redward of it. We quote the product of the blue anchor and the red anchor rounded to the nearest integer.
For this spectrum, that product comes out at 675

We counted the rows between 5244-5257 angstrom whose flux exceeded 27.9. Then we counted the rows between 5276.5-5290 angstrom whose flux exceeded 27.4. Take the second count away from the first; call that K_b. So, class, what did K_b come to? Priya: -3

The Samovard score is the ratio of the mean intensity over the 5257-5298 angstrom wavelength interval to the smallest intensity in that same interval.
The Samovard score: 1.21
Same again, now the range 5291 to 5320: 1.14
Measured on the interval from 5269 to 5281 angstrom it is 1.19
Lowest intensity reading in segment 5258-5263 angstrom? 24.64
